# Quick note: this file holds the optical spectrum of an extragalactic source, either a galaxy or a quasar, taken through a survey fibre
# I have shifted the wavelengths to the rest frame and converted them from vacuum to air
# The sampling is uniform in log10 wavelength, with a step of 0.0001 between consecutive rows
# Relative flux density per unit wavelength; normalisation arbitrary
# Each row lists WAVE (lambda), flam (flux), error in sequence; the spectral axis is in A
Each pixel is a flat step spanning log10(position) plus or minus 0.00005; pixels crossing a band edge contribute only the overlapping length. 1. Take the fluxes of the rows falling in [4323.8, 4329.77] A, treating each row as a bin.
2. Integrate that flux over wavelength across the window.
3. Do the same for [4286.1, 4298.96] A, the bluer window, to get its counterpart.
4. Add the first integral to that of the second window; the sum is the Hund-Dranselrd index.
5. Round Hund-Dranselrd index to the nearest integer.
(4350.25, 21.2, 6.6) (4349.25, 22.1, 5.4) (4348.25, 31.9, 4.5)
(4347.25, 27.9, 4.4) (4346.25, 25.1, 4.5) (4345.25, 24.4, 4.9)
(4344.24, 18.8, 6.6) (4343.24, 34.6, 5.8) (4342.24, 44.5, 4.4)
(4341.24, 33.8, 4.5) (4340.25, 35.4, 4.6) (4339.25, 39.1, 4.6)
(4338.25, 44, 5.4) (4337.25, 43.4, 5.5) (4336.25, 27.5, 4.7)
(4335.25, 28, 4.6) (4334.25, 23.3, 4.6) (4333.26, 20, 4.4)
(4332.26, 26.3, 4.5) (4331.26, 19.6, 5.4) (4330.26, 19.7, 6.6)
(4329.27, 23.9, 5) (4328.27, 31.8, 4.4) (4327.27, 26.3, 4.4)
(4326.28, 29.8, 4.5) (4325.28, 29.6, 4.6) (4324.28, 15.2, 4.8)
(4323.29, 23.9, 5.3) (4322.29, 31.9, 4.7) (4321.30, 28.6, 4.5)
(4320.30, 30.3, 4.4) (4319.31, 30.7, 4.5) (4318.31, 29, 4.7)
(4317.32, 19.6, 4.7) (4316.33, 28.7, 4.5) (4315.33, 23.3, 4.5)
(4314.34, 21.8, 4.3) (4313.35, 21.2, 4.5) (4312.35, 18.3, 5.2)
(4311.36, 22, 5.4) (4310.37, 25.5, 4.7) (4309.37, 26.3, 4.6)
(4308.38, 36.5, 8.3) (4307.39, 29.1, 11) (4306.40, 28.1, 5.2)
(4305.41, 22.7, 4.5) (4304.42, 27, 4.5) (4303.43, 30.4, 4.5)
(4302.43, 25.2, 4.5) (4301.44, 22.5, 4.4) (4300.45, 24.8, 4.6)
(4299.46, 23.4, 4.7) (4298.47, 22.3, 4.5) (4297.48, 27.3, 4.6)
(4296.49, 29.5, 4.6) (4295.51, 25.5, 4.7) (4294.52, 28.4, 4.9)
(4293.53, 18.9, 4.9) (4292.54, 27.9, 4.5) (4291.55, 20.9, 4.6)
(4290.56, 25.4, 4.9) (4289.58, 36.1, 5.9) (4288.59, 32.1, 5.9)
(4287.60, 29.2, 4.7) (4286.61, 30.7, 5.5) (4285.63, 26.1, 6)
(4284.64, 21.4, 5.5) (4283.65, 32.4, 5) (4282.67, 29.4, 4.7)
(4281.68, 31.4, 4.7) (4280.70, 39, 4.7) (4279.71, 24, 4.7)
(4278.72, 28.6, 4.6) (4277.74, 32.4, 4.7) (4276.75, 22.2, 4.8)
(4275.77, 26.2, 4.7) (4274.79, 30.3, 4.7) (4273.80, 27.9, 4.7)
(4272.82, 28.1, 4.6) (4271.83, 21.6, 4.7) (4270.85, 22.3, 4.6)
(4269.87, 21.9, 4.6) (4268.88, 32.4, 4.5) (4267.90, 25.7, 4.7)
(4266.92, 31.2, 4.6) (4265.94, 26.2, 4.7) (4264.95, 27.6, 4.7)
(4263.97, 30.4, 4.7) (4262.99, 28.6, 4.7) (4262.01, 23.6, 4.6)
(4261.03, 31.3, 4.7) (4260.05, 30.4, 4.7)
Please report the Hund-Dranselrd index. 506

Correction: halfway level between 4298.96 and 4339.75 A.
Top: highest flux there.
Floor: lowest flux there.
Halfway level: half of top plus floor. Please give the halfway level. 29.6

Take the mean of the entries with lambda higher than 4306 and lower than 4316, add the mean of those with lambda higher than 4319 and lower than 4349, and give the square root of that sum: 7.36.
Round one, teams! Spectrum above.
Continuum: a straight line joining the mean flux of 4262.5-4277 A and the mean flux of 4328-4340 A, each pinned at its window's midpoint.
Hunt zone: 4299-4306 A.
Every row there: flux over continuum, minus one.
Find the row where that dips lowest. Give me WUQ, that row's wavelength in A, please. 4301.44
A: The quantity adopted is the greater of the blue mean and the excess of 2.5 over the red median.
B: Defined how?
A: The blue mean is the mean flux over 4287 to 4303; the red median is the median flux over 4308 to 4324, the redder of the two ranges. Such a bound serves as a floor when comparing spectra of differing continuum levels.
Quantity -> 26.2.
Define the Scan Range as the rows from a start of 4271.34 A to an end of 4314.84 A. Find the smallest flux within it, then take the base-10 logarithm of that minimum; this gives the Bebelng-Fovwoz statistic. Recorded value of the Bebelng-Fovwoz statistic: 1.26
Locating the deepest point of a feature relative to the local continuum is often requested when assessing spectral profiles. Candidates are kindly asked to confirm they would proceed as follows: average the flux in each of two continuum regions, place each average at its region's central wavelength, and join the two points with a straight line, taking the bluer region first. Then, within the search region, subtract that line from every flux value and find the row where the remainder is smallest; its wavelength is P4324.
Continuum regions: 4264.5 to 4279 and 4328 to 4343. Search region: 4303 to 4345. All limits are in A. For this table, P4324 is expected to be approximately 4324.28 A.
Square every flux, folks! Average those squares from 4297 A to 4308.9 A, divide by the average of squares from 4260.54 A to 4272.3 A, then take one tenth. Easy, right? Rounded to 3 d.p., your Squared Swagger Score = 0.098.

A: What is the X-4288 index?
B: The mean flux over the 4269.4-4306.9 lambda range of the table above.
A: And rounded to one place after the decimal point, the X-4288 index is 26.9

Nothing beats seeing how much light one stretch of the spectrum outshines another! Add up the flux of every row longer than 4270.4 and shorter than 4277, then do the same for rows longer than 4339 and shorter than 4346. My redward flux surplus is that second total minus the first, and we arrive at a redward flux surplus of 52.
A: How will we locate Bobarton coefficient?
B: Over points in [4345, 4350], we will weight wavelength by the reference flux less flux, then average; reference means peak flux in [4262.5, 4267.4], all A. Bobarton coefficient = 4347.2 A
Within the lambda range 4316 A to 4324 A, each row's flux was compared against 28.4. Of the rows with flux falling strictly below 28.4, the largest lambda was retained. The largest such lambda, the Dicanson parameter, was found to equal 4323.29 A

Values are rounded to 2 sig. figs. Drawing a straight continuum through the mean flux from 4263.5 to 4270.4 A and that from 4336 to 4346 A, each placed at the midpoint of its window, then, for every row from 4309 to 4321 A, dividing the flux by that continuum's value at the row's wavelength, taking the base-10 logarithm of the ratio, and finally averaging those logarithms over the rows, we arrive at -0.12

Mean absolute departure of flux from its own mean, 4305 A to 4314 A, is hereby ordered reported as 3.98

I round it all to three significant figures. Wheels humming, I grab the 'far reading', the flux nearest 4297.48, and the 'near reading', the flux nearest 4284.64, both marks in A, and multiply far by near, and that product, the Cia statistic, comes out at 584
